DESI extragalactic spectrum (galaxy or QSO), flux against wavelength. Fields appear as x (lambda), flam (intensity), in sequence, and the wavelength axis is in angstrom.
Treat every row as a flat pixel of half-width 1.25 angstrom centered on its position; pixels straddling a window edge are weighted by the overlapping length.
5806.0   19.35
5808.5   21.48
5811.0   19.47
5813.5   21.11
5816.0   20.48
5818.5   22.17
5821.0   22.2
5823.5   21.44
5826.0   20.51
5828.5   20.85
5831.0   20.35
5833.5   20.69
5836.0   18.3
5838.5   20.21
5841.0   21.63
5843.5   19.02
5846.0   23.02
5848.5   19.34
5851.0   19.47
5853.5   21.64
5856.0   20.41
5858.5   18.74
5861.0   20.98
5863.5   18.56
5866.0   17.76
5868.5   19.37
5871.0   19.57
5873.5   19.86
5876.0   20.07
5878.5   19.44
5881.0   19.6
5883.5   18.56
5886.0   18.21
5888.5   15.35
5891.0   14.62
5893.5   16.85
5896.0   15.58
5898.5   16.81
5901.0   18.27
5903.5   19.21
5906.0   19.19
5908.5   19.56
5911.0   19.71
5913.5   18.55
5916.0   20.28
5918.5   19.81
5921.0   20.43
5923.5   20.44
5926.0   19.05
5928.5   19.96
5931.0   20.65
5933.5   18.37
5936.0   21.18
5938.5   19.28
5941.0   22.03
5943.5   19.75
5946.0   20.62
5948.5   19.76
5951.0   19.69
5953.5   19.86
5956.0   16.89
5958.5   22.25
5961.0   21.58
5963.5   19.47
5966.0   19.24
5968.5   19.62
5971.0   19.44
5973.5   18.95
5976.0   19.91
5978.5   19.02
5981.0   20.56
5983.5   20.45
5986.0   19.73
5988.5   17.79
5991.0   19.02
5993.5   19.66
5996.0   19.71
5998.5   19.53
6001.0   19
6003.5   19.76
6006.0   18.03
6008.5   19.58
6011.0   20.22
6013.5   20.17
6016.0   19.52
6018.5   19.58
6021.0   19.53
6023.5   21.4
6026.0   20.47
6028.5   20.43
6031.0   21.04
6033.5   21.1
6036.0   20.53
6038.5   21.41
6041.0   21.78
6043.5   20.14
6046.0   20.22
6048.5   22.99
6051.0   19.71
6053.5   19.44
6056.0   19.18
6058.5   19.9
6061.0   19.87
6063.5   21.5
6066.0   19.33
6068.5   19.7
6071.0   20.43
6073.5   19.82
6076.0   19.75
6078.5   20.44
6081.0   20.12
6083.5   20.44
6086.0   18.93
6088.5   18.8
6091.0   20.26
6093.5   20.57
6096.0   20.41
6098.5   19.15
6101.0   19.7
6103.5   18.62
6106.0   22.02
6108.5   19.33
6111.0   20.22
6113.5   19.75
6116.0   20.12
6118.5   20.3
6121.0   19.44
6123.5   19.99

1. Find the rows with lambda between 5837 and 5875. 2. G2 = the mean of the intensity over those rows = 20.0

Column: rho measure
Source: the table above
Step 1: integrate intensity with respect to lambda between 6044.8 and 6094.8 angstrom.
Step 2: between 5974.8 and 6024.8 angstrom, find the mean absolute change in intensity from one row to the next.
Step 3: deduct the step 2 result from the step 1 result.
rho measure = 1003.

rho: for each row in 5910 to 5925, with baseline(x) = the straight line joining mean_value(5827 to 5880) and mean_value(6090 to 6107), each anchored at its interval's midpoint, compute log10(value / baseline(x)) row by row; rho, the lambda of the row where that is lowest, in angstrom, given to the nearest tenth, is 5913.5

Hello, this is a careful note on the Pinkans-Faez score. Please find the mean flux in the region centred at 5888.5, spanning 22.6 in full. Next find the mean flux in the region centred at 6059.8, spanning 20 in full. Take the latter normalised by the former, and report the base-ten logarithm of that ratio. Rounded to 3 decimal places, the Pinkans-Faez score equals 0.061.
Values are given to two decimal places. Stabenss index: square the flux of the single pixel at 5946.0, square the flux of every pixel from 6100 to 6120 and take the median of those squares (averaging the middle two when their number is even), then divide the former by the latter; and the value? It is 1.07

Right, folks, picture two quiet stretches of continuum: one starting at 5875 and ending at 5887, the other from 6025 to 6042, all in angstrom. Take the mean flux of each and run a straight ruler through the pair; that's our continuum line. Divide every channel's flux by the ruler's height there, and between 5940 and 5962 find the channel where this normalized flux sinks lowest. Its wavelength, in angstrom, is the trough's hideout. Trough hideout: 5956.0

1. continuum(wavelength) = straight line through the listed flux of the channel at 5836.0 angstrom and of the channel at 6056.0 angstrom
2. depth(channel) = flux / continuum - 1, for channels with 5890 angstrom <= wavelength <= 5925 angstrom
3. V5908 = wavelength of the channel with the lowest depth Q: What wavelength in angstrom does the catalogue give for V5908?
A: 5891.0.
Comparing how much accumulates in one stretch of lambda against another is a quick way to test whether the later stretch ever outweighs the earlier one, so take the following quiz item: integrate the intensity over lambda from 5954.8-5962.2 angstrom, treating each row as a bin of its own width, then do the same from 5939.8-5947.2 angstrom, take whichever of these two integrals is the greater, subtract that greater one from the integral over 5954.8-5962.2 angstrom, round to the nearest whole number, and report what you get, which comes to -4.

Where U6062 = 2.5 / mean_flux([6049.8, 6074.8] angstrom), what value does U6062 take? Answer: 0.1257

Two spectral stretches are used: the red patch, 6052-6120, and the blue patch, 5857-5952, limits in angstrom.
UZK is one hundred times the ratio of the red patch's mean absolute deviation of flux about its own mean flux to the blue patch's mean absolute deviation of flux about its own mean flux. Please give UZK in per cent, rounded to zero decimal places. 49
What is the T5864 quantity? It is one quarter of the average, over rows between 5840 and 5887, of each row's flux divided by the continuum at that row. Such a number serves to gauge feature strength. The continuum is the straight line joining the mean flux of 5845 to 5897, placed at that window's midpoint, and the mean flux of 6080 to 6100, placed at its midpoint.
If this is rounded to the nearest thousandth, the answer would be 0.262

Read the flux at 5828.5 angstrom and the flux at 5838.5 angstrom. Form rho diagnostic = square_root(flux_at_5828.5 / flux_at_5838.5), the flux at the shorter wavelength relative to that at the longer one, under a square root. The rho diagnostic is 1.02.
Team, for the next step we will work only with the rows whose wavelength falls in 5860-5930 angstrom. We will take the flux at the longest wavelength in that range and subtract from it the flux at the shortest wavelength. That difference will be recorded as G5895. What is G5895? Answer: -1.0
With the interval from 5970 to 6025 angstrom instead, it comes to 2.0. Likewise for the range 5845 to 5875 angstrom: -3.2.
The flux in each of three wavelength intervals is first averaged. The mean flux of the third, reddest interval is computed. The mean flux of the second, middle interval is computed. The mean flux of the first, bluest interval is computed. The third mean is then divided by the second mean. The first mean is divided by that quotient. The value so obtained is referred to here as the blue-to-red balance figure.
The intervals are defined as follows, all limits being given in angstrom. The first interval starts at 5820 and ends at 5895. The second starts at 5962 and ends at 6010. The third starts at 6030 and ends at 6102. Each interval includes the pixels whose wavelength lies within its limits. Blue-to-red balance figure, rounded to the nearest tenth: 18.7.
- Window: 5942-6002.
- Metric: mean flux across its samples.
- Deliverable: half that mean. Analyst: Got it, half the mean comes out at 9.8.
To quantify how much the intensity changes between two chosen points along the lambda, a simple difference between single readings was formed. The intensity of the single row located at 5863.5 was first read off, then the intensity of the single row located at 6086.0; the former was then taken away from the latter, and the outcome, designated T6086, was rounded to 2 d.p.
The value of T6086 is 0.37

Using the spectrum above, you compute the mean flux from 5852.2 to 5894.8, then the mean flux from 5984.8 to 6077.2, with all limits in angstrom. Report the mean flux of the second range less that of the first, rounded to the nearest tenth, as 1.2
